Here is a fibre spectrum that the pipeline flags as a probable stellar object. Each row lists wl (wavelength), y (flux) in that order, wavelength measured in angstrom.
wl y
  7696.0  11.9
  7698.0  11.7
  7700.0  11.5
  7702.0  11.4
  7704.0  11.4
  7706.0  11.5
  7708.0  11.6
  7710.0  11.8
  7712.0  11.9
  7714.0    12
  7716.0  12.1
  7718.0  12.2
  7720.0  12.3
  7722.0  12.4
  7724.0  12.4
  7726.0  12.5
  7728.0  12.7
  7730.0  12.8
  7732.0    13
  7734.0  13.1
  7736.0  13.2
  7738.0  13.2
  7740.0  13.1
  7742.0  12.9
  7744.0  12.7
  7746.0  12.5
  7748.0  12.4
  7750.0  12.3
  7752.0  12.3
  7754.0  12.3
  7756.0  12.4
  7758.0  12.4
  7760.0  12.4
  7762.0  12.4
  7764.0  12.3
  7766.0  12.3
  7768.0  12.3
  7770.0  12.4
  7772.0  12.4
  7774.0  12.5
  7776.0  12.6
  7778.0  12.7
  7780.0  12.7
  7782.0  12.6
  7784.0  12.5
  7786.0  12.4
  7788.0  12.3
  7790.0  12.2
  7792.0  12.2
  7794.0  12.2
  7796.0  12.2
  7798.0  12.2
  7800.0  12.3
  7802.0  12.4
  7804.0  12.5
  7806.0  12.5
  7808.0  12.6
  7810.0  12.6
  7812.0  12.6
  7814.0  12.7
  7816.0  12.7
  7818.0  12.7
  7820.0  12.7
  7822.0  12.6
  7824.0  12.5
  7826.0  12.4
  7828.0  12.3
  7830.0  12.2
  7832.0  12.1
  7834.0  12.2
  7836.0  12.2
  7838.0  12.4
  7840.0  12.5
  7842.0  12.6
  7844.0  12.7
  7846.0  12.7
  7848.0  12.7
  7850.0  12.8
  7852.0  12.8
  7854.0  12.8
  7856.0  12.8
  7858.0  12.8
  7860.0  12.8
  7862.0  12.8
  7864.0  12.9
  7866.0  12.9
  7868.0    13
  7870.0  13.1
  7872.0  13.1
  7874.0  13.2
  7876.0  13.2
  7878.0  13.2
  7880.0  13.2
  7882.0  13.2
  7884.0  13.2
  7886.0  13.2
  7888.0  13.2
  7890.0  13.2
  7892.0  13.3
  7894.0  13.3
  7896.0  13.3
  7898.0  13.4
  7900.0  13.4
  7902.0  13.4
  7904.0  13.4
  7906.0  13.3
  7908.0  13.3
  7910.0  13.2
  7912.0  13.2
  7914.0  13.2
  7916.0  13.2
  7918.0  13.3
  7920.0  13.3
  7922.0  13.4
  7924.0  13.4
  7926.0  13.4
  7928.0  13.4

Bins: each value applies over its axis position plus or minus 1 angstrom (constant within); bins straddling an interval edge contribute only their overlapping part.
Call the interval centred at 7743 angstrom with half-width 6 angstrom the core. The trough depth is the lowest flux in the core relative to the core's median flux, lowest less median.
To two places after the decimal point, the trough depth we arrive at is -0.40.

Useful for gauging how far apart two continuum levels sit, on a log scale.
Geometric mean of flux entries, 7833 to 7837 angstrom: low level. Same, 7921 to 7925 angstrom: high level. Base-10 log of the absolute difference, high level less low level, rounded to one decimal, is 0.1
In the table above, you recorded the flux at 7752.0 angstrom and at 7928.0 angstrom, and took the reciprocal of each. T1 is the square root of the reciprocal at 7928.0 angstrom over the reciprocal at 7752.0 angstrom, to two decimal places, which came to 0.96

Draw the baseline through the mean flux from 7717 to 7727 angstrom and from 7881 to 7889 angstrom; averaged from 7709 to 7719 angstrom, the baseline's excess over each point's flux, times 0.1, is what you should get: 0.032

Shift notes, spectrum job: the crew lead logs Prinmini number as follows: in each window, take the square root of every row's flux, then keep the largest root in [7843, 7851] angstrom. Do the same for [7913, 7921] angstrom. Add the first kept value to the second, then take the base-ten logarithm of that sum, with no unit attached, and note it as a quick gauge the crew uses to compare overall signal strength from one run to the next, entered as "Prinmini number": 0.8588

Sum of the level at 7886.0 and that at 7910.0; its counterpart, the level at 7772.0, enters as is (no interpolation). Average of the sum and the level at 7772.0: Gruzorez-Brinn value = 19.4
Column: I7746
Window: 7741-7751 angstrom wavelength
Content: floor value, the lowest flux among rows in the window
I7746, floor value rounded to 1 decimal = 12.3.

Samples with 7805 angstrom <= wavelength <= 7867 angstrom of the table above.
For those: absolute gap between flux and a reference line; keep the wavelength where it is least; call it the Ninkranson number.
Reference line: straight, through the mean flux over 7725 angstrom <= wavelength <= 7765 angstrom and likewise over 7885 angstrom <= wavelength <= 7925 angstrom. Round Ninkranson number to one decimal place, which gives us 7814.0 angstrom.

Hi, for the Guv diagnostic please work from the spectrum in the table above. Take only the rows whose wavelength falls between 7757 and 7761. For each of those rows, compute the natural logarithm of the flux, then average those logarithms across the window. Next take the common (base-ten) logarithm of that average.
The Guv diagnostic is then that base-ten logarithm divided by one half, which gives 0.802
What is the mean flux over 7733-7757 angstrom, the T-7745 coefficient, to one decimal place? 12.7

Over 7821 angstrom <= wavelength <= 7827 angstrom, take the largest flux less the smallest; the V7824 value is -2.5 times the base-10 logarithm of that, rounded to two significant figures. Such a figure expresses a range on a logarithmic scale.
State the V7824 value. 1.7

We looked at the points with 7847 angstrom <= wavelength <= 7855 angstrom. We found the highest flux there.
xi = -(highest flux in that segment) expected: -12.8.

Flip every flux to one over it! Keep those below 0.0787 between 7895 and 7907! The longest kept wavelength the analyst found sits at 7906.0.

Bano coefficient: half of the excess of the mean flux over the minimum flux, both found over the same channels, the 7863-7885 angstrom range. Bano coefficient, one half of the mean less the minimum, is 0.10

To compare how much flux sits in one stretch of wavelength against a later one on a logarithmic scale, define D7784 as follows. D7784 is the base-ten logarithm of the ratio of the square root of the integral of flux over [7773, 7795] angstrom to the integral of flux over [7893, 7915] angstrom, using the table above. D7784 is -1.248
